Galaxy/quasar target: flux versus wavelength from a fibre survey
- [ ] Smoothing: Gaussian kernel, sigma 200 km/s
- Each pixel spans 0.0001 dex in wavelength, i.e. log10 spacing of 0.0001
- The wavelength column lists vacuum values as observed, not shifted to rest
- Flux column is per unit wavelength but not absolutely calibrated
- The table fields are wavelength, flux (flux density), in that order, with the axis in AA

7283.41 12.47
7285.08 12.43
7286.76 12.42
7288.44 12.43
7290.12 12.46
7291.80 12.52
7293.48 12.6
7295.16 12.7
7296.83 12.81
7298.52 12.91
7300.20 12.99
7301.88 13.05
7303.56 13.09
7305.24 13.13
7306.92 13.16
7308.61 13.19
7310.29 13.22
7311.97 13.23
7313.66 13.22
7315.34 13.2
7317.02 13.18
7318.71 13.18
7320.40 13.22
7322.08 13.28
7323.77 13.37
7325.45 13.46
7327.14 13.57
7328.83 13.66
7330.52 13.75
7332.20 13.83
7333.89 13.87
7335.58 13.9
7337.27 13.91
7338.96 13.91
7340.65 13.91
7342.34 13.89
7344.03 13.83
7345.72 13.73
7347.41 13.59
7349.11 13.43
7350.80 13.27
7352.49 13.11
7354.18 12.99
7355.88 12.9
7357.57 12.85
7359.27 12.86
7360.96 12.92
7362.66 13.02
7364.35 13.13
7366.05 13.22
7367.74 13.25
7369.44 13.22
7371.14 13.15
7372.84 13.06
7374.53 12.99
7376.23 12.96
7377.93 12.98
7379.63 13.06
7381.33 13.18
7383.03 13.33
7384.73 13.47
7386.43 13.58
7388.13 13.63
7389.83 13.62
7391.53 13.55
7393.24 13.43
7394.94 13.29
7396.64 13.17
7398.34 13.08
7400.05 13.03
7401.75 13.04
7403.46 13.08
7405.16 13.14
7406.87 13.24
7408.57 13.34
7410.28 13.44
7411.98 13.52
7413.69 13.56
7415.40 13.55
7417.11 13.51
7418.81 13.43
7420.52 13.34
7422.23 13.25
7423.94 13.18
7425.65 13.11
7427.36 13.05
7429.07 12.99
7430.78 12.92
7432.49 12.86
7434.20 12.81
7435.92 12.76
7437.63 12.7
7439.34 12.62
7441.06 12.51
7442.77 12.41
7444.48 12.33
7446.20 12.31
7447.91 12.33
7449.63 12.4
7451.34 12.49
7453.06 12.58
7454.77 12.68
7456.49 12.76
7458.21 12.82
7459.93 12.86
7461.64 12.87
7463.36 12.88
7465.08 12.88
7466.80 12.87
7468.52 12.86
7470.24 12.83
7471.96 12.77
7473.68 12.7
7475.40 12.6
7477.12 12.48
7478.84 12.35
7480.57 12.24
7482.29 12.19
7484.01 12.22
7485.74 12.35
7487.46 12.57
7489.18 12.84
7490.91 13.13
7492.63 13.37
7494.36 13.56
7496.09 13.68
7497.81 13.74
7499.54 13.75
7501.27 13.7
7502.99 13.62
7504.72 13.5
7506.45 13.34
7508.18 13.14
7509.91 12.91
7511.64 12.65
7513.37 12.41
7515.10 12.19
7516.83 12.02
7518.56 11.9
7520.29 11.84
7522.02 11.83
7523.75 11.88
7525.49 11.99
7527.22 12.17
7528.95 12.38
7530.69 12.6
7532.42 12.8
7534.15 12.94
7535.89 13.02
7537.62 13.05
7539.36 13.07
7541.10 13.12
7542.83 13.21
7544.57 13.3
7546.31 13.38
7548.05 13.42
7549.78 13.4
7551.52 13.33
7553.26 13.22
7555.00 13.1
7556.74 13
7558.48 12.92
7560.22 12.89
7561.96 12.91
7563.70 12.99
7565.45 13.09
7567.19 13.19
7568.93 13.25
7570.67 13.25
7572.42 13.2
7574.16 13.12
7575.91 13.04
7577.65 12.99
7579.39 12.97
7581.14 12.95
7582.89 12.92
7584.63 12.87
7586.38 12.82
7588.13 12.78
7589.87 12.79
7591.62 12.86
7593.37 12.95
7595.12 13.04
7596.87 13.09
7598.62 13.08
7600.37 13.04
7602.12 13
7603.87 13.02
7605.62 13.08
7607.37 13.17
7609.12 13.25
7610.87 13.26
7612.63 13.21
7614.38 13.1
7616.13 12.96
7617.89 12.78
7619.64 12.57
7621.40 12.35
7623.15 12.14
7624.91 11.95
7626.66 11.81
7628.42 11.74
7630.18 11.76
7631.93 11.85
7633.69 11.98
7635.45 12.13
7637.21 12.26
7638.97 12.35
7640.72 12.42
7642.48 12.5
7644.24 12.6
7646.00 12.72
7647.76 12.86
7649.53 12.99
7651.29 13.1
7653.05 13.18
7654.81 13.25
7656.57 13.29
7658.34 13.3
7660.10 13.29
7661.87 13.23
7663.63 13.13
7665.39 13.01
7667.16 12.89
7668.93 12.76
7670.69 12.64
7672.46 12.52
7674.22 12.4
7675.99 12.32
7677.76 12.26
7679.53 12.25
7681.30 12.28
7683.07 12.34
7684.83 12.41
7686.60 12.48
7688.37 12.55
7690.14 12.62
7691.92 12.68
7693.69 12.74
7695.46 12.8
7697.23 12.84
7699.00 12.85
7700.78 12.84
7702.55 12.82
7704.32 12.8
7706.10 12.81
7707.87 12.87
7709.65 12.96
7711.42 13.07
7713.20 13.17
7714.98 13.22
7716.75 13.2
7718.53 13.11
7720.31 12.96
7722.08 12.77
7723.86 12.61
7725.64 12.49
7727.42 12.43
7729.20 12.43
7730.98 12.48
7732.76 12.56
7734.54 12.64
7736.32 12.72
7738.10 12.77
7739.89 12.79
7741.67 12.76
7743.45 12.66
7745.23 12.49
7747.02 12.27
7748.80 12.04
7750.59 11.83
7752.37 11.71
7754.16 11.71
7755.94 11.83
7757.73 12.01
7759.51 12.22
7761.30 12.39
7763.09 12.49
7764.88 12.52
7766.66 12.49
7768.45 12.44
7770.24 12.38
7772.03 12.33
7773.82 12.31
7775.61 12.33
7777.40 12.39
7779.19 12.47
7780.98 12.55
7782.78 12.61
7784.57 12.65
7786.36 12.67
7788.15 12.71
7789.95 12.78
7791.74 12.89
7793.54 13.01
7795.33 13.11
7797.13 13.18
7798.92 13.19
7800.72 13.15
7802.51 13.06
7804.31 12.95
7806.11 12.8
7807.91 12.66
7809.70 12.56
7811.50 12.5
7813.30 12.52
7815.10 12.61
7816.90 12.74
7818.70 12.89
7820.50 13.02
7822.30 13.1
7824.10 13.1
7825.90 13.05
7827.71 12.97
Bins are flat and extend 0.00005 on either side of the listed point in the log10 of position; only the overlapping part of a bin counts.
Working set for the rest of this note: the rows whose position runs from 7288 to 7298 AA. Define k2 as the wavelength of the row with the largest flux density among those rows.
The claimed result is 7296.83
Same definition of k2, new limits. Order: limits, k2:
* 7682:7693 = 7691.92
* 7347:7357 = 7347.41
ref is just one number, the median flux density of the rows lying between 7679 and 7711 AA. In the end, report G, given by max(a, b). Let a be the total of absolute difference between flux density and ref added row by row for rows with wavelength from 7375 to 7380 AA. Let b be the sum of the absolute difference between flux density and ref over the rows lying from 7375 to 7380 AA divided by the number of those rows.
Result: 0.7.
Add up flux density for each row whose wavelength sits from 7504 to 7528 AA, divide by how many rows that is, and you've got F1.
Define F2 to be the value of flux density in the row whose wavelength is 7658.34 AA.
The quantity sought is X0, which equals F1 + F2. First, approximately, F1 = 12.4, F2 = 13.3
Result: 25.7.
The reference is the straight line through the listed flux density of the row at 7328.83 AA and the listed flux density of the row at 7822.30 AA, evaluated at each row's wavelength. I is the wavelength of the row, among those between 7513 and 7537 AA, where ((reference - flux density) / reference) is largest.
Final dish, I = 7522.02 AA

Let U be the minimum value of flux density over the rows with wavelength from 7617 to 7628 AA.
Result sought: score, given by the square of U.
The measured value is 139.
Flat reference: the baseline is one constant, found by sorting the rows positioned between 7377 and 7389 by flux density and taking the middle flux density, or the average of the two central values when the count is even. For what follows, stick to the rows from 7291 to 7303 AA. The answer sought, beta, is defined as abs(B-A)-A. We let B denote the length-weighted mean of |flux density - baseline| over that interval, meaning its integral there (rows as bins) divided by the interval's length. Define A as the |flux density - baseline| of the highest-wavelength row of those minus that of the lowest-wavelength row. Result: 1.6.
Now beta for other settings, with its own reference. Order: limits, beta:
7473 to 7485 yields 0.0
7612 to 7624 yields -0.6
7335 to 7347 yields 0.9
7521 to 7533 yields 3.1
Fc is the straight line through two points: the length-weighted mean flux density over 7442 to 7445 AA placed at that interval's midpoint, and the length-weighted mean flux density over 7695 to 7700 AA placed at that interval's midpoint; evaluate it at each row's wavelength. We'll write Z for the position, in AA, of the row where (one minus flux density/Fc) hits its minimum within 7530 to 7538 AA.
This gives 7537.62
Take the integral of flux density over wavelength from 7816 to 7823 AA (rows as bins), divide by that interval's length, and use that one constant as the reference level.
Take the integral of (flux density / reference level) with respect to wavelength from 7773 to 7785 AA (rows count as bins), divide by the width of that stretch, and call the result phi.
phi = 0.96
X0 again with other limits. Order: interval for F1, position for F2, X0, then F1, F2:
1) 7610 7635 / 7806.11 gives 25.2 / 12.4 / 12.8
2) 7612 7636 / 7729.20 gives 24.7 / 12.3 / 12.43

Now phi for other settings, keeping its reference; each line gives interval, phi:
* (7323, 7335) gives 1.06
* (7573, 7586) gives 1.00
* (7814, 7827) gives 1.00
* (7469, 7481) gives 0.97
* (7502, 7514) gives 1.01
